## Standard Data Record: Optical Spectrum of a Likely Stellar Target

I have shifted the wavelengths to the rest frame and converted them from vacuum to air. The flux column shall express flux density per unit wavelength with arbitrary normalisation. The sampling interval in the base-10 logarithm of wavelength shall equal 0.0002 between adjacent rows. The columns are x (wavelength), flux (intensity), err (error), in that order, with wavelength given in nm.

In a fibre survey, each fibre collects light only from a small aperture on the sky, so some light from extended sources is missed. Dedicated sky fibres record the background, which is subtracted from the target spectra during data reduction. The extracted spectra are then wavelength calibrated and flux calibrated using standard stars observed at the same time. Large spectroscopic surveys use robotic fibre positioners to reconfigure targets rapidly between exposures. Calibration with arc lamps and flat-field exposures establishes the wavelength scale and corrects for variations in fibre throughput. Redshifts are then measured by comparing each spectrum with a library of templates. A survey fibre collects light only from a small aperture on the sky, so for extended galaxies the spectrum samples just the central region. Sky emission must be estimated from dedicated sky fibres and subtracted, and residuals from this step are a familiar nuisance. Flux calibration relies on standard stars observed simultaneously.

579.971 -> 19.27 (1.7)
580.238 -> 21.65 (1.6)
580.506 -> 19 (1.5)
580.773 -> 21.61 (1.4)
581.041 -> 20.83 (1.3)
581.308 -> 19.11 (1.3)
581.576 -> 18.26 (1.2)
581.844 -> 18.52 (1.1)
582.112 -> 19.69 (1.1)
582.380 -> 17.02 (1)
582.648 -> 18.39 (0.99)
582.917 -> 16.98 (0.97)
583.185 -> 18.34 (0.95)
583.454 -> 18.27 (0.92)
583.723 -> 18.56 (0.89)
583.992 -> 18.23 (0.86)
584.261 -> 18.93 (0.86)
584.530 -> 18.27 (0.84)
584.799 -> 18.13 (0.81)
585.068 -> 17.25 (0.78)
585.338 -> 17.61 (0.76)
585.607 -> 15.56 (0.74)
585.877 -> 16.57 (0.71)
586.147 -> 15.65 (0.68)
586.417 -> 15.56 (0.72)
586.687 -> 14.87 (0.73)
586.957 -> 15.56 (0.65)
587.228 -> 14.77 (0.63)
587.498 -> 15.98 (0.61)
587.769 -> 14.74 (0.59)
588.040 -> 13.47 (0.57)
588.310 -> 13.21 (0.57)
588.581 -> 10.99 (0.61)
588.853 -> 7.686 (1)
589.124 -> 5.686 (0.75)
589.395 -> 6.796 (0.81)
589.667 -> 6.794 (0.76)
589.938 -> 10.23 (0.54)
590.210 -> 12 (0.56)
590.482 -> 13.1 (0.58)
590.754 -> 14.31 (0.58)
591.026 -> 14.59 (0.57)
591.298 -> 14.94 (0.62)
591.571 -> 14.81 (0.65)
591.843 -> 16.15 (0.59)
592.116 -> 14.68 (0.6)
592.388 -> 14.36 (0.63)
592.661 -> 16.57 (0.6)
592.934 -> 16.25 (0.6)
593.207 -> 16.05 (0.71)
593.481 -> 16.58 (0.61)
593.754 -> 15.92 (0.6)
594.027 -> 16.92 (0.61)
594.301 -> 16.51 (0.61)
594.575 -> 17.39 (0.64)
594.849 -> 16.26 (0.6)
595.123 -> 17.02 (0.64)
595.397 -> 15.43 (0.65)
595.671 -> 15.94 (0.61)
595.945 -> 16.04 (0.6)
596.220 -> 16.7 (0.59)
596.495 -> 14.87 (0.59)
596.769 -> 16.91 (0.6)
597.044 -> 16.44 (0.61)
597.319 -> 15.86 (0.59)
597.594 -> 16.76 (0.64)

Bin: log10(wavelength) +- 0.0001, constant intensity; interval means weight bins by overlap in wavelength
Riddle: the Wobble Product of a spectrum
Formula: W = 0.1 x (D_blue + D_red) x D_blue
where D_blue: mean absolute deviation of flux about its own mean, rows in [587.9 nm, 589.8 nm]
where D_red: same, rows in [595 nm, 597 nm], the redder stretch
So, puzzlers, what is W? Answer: 0.99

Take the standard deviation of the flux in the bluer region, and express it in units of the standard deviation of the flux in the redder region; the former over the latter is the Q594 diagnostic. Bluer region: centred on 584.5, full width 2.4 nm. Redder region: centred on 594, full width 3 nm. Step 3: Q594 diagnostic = 1.8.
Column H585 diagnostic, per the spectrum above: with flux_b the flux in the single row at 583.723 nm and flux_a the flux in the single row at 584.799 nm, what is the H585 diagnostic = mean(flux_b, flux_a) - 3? 15.3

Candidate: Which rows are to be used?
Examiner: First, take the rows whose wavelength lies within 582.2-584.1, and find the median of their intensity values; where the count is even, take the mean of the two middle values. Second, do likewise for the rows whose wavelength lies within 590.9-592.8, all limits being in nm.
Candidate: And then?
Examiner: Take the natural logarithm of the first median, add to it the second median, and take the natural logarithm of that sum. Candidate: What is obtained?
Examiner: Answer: 2.87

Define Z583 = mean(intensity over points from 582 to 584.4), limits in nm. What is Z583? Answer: 18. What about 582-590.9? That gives 15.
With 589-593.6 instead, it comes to 13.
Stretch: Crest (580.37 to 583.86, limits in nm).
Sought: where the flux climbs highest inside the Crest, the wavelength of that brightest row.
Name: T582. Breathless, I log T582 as 580.773 nm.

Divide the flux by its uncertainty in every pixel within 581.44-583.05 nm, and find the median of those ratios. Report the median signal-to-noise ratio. 17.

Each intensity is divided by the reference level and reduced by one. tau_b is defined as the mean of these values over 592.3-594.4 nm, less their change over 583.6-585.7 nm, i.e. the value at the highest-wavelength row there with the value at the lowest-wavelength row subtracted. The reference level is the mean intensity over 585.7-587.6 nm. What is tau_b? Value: 0.23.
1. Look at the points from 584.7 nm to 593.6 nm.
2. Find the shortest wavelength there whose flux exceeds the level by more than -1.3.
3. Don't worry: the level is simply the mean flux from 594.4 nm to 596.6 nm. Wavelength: 584.799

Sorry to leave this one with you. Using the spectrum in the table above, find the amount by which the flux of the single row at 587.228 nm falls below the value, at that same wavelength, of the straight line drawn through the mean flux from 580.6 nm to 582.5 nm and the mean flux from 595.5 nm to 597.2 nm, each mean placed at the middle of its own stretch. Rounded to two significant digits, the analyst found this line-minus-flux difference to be 3.3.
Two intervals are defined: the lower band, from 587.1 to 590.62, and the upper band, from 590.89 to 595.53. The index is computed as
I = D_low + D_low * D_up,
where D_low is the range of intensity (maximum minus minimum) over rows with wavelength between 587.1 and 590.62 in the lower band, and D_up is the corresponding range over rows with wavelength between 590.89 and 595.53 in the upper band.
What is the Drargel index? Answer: 41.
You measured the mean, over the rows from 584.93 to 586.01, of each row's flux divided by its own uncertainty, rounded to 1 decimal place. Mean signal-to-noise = 22.4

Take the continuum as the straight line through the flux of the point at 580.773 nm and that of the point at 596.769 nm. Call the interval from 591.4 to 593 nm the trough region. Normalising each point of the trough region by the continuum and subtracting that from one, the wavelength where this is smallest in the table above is 592.661 nm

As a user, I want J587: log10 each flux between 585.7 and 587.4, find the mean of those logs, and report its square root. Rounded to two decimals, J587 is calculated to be 1.09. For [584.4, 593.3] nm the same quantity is 1.06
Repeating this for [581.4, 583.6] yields 1.12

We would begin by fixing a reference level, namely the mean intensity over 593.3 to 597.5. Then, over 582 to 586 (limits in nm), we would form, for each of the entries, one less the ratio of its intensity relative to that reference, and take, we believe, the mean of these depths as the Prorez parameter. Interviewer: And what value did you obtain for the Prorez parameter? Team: -0.09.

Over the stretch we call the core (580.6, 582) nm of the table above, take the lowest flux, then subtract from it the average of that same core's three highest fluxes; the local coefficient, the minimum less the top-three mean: -2.3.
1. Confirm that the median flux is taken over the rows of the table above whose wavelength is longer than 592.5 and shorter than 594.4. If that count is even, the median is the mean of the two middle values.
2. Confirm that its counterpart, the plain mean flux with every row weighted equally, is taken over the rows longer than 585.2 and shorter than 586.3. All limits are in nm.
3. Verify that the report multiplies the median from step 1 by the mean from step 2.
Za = 270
